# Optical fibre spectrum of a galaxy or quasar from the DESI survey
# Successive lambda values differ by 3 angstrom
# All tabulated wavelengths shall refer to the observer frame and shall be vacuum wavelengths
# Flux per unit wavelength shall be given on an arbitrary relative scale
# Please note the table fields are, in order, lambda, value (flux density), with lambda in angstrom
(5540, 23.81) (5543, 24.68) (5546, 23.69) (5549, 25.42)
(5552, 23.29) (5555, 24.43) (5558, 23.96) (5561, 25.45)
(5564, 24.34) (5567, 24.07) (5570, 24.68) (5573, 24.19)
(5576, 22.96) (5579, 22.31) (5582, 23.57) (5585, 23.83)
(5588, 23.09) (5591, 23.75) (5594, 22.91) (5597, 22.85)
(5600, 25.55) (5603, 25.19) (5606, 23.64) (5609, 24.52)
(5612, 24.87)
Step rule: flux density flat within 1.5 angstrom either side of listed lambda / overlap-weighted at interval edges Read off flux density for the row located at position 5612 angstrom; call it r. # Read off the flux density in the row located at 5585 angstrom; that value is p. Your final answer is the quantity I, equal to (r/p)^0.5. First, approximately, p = 23.83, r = 24.87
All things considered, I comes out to 1.02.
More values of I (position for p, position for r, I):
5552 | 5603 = 1.04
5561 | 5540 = 0.97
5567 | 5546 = 0.99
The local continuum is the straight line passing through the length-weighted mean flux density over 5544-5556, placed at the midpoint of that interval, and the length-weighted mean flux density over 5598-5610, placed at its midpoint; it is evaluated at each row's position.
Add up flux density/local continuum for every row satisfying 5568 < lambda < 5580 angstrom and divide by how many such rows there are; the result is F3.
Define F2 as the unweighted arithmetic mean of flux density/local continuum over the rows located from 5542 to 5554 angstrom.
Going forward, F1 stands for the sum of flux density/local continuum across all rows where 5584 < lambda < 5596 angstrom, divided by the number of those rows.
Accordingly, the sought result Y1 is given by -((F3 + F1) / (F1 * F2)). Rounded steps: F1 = 0.95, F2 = 1.003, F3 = 0.96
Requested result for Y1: -2.01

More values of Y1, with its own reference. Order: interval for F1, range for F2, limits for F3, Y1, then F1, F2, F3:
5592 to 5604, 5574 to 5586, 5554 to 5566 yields -2.14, 0.98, 0.947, 1.01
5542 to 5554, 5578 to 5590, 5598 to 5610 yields -2.11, 1.00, 0.947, 1.00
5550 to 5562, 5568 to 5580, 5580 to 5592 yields -2.03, 1.00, 0.964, 0.96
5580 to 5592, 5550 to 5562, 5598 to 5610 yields -2.04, 0.96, 1.000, 1.00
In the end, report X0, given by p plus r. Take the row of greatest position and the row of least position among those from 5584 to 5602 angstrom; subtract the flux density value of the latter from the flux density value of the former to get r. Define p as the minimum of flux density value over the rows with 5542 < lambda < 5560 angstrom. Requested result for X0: 25.0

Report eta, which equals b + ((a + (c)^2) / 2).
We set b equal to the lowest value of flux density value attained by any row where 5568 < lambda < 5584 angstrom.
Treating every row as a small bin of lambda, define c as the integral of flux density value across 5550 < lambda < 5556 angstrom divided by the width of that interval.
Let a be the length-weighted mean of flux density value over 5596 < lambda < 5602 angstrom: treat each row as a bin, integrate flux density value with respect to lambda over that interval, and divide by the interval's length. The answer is 321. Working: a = 24.4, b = 22.31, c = 23.9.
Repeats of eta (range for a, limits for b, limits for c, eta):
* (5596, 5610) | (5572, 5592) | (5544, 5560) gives 328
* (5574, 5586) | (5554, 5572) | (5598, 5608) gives 340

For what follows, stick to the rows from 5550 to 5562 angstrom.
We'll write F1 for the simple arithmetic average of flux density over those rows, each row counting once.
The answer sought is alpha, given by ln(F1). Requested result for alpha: 3.19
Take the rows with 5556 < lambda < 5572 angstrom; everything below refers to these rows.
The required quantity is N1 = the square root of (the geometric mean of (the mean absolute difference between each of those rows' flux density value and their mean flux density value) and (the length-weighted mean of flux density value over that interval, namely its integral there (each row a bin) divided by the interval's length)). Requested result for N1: 1.82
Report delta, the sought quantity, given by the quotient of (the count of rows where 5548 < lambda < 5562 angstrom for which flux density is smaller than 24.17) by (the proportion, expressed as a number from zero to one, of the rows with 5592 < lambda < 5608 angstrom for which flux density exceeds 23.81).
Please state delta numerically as 5.0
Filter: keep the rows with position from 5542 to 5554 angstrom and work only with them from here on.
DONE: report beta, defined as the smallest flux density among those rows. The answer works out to 23.29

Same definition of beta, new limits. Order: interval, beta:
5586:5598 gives 22.85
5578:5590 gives 22.31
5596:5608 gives 22.85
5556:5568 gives 23.96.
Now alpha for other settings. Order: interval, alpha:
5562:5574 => 3.19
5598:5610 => 3.21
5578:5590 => 3.14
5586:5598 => 3.14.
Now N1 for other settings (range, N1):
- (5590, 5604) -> 2.24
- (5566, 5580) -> 2.09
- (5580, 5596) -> 1.68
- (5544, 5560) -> 1.96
